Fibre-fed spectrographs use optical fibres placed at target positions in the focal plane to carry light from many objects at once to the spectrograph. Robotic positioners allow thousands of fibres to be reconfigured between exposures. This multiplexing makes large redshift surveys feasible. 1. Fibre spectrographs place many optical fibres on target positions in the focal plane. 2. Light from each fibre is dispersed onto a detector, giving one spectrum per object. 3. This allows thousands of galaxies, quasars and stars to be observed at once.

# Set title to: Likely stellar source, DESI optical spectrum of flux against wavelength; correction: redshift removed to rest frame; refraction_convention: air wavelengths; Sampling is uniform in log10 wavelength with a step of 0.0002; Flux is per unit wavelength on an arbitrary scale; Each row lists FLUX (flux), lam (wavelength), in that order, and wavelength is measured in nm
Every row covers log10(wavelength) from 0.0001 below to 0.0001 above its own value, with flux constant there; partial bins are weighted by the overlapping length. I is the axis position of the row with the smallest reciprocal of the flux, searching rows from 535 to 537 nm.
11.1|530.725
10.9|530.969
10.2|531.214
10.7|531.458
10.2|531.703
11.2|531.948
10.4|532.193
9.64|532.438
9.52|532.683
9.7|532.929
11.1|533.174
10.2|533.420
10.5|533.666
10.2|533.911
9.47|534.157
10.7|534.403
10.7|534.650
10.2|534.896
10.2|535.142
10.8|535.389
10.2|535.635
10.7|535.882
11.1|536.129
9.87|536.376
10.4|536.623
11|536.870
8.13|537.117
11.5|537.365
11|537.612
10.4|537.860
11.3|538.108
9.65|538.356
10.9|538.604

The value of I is 536.129 nm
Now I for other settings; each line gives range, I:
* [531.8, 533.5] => 531.948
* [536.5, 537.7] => 537.365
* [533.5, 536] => 535.389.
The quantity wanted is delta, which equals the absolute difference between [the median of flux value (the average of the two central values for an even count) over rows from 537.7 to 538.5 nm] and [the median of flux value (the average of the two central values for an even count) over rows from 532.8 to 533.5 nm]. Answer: 0.20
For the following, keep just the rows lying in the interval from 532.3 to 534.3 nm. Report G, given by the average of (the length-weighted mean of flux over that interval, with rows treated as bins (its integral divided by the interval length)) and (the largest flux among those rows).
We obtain 10.6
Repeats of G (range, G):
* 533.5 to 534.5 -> 10.5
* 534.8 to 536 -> 10.6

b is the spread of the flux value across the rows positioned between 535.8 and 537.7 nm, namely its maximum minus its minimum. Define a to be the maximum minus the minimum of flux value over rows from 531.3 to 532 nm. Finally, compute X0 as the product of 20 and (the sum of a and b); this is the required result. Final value 87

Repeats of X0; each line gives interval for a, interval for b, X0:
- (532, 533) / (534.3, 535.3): 28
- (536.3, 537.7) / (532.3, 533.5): 99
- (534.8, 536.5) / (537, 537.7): 92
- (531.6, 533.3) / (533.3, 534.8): 58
